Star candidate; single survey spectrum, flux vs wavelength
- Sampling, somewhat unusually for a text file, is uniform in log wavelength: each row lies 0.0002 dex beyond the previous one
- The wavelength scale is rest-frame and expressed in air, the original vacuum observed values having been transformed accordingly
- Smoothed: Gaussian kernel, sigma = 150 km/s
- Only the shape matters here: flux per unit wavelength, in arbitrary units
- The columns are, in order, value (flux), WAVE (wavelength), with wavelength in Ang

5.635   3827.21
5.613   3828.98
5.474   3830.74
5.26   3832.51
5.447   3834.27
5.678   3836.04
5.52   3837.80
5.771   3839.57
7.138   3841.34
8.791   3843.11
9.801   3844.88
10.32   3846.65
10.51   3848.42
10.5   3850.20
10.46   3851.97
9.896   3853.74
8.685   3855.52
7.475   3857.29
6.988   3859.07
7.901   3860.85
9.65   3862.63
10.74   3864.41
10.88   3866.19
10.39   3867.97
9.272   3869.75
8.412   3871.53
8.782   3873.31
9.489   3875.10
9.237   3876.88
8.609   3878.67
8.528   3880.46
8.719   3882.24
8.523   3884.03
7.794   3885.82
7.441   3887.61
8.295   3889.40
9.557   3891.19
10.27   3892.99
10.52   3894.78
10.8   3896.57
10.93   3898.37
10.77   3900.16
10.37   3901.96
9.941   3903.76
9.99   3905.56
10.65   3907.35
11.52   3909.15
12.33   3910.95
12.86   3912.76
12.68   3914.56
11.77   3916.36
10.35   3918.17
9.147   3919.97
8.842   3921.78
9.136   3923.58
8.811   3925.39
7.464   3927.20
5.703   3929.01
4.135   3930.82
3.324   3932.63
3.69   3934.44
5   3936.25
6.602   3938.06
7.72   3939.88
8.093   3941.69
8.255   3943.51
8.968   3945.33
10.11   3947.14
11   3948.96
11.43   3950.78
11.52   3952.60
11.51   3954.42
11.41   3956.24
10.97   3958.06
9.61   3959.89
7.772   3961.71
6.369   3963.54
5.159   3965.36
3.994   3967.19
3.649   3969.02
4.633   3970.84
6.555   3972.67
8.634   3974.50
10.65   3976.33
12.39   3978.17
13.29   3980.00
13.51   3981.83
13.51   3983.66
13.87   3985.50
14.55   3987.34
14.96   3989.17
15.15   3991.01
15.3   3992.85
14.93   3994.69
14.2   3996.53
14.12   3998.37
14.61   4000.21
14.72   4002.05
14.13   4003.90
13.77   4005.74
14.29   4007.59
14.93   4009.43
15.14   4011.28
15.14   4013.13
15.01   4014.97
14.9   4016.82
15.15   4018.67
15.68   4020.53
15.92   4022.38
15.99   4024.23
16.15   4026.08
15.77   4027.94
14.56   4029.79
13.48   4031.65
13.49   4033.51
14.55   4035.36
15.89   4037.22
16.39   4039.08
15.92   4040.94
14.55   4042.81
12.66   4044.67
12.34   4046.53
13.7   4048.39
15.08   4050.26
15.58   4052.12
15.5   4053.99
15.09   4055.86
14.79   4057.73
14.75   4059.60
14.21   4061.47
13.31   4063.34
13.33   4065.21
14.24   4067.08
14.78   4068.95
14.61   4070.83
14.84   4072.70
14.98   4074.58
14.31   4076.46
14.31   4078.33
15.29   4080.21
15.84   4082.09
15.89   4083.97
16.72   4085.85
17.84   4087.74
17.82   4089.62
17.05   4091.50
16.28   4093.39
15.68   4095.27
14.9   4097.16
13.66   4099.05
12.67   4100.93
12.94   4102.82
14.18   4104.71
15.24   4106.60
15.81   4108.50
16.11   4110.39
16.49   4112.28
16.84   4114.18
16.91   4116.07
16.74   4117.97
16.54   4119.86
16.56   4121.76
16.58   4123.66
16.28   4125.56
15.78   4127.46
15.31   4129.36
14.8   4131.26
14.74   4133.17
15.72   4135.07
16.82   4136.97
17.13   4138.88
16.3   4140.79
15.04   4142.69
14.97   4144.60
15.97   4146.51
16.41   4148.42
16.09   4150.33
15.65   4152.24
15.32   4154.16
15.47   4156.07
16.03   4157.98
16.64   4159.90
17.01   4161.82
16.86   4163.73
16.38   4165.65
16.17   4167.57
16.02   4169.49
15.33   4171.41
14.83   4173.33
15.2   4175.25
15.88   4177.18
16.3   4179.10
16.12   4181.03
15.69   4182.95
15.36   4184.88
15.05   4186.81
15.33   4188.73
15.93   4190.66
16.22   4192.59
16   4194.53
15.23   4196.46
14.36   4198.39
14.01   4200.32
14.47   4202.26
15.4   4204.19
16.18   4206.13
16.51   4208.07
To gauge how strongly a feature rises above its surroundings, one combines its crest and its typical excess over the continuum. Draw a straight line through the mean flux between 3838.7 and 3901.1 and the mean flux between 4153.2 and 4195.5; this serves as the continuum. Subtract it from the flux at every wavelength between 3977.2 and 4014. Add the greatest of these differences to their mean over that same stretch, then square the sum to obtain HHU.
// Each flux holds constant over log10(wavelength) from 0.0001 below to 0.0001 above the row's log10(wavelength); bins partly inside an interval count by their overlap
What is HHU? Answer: 33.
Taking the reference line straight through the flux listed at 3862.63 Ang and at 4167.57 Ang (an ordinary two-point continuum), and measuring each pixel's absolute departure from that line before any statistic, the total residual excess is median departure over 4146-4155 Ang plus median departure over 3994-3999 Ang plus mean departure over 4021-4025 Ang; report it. 4.8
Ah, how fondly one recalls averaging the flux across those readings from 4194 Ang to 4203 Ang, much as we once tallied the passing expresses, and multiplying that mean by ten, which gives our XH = 148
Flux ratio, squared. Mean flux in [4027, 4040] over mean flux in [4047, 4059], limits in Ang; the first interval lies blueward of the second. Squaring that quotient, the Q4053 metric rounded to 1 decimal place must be 1.0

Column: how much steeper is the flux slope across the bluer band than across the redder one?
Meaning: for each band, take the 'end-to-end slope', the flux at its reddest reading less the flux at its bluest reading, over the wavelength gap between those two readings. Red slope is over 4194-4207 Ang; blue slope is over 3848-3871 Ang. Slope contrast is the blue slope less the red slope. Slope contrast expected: -0.07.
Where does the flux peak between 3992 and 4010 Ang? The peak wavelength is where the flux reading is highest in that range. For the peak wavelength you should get 3992.85 Ang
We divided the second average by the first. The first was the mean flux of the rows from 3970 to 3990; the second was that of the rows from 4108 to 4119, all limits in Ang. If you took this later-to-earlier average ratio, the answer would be 1.43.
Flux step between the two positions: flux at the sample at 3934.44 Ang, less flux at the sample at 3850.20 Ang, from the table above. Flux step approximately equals -6.8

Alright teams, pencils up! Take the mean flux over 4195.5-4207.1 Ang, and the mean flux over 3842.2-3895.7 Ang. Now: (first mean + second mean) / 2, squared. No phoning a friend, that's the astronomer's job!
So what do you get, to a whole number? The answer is 146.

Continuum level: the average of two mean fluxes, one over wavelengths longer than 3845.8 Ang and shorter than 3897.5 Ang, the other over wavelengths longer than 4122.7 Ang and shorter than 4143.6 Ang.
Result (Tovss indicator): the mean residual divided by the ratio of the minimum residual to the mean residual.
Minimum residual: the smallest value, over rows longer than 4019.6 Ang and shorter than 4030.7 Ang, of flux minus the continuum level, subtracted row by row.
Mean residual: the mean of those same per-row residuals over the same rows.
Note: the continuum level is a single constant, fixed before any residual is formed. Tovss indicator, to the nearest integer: 5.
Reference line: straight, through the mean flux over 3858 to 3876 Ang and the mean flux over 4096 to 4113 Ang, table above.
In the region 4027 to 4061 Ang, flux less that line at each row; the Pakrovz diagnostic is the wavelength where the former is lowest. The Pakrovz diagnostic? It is 4046.53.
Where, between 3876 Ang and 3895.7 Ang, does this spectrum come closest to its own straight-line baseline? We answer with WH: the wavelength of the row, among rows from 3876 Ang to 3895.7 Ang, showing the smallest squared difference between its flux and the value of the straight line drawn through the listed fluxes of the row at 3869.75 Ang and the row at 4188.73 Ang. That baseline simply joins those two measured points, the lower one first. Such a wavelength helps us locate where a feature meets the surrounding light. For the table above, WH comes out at 3891.19 Ang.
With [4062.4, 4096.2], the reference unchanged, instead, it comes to 4065.21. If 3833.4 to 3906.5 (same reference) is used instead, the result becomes 3869.75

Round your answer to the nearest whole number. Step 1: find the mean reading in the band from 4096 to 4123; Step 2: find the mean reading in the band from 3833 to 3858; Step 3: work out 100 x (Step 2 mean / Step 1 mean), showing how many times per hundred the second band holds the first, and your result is 54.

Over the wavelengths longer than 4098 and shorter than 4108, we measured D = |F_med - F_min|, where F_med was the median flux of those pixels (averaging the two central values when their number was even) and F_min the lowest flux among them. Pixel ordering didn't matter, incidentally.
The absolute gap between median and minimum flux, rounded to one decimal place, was 1.0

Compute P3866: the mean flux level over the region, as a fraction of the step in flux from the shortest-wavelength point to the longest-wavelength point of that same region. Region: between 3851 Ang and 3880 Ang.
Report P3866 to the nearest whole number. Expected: -5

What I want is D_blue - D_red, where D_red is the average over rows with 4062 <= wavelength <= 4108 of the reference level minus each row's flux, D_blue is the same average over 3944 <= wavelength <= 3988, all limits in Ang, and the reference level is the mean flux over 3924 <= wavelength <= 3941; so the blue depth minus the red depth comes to 5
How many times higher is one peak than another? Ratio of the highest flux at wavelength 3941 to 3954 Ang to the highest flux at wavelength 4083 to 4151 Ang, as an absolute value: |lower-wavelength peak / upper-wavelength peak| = 0.65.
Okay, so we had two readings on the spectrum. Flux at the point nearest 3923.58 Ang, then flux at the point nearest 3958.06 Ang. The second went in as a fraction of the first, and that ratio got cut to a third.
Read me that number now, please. 0.40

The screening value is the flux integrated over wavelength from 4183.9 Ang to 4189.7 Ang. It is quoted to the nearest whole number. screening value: 88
